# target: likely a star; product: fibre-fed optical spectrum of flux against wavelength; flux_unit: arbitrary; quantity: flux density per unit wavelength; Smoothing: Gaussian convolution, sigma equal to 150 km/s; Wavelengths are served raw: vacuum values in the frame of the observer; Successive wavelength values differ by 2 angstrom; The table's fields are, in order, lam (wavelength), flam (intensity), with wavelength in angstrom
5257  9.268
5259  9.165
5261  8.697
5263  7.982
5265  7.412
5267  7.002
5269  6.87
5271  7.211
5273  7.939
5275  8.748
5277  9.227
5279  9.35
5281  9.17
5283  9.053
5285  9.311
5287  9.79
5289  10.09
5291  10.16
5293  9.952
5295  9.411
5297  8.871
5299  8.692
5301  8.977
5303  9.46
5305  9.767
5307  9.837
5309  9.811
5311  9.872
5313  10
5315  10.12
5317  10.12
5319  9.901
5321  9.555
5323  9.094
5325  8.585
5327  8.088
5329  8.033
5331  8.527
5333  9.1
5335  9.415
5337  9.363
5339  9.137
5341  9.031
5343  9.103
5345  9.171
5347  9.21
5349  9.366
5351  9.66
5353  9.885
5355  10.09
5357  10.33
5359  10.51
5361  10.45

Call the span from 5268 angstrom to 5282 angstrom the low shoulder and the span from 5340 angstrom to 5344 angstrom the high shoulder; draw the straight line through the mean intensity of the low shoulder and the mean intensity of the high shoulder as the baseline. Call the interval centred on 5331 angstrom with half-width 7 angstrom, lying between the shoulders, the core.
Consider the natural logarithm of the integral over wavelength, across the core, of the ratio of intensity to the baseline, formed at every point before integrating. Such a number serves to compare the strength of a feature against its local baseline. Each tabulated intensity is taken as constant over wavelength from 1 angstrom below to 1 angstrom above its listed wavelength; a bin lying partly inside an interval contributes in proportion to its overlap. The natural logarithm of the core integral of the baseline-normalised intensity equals 2.61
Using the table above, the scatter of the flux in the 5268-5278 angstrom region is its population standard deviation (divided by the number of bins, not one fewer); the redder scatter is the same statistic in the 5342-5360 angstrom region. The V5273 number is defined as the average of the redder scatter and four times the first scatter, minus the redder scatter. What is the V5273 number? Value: 1.5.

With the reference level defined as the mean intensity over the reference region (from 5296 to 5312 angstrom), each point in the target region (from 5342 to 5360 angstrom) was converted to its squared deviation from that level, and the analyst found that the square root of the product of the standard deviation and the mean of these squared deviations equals 0.4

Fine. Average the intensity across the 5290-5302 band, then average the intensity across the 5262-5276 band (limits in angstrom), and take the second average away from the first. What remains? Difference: 1.7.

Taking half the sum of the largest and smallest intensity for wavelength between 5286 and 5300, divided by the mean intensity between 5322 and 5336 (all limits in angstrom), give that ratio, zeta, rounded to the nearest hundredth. 1.08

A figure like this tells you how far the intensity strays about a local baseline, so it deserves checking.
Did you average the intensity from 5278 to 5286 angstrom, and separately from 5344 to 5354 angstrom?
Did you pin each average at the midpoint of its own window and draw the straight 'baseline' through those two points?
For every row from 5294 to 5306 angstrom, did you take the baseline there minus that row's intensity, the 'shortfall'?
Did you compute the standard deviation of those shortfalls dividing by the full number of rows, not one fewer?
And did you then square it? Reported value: 0.14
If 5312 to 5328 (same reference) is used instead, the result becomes 0.54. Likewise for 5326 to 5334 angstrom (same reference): 0.18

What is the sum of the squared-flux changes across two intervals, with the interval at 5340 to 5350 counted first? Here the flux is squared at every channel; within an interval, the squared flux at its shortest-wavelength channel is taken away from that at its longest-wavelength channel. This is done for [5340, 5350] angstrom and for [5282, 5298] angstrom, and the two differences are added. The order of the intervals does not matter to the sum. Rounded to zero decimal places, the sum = 3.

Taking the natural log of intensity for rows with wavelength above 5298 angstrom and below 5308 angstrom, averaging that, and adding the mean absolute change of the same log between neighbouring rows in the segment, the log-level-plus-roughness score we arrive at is 2.26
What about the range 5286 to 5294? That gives 2.32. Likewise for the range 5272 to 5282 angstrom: 2.23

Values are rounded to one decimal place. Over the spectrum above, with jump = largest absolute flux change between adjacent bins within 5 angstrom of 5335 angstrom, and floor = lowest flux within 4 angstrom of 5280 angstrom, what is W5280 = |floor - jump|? 8.5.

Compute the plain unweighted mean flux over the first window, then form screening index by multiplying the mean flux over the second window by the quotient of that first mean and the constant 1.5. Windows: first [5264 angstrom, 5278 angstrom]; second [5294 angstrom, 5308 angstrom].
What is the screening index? 48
